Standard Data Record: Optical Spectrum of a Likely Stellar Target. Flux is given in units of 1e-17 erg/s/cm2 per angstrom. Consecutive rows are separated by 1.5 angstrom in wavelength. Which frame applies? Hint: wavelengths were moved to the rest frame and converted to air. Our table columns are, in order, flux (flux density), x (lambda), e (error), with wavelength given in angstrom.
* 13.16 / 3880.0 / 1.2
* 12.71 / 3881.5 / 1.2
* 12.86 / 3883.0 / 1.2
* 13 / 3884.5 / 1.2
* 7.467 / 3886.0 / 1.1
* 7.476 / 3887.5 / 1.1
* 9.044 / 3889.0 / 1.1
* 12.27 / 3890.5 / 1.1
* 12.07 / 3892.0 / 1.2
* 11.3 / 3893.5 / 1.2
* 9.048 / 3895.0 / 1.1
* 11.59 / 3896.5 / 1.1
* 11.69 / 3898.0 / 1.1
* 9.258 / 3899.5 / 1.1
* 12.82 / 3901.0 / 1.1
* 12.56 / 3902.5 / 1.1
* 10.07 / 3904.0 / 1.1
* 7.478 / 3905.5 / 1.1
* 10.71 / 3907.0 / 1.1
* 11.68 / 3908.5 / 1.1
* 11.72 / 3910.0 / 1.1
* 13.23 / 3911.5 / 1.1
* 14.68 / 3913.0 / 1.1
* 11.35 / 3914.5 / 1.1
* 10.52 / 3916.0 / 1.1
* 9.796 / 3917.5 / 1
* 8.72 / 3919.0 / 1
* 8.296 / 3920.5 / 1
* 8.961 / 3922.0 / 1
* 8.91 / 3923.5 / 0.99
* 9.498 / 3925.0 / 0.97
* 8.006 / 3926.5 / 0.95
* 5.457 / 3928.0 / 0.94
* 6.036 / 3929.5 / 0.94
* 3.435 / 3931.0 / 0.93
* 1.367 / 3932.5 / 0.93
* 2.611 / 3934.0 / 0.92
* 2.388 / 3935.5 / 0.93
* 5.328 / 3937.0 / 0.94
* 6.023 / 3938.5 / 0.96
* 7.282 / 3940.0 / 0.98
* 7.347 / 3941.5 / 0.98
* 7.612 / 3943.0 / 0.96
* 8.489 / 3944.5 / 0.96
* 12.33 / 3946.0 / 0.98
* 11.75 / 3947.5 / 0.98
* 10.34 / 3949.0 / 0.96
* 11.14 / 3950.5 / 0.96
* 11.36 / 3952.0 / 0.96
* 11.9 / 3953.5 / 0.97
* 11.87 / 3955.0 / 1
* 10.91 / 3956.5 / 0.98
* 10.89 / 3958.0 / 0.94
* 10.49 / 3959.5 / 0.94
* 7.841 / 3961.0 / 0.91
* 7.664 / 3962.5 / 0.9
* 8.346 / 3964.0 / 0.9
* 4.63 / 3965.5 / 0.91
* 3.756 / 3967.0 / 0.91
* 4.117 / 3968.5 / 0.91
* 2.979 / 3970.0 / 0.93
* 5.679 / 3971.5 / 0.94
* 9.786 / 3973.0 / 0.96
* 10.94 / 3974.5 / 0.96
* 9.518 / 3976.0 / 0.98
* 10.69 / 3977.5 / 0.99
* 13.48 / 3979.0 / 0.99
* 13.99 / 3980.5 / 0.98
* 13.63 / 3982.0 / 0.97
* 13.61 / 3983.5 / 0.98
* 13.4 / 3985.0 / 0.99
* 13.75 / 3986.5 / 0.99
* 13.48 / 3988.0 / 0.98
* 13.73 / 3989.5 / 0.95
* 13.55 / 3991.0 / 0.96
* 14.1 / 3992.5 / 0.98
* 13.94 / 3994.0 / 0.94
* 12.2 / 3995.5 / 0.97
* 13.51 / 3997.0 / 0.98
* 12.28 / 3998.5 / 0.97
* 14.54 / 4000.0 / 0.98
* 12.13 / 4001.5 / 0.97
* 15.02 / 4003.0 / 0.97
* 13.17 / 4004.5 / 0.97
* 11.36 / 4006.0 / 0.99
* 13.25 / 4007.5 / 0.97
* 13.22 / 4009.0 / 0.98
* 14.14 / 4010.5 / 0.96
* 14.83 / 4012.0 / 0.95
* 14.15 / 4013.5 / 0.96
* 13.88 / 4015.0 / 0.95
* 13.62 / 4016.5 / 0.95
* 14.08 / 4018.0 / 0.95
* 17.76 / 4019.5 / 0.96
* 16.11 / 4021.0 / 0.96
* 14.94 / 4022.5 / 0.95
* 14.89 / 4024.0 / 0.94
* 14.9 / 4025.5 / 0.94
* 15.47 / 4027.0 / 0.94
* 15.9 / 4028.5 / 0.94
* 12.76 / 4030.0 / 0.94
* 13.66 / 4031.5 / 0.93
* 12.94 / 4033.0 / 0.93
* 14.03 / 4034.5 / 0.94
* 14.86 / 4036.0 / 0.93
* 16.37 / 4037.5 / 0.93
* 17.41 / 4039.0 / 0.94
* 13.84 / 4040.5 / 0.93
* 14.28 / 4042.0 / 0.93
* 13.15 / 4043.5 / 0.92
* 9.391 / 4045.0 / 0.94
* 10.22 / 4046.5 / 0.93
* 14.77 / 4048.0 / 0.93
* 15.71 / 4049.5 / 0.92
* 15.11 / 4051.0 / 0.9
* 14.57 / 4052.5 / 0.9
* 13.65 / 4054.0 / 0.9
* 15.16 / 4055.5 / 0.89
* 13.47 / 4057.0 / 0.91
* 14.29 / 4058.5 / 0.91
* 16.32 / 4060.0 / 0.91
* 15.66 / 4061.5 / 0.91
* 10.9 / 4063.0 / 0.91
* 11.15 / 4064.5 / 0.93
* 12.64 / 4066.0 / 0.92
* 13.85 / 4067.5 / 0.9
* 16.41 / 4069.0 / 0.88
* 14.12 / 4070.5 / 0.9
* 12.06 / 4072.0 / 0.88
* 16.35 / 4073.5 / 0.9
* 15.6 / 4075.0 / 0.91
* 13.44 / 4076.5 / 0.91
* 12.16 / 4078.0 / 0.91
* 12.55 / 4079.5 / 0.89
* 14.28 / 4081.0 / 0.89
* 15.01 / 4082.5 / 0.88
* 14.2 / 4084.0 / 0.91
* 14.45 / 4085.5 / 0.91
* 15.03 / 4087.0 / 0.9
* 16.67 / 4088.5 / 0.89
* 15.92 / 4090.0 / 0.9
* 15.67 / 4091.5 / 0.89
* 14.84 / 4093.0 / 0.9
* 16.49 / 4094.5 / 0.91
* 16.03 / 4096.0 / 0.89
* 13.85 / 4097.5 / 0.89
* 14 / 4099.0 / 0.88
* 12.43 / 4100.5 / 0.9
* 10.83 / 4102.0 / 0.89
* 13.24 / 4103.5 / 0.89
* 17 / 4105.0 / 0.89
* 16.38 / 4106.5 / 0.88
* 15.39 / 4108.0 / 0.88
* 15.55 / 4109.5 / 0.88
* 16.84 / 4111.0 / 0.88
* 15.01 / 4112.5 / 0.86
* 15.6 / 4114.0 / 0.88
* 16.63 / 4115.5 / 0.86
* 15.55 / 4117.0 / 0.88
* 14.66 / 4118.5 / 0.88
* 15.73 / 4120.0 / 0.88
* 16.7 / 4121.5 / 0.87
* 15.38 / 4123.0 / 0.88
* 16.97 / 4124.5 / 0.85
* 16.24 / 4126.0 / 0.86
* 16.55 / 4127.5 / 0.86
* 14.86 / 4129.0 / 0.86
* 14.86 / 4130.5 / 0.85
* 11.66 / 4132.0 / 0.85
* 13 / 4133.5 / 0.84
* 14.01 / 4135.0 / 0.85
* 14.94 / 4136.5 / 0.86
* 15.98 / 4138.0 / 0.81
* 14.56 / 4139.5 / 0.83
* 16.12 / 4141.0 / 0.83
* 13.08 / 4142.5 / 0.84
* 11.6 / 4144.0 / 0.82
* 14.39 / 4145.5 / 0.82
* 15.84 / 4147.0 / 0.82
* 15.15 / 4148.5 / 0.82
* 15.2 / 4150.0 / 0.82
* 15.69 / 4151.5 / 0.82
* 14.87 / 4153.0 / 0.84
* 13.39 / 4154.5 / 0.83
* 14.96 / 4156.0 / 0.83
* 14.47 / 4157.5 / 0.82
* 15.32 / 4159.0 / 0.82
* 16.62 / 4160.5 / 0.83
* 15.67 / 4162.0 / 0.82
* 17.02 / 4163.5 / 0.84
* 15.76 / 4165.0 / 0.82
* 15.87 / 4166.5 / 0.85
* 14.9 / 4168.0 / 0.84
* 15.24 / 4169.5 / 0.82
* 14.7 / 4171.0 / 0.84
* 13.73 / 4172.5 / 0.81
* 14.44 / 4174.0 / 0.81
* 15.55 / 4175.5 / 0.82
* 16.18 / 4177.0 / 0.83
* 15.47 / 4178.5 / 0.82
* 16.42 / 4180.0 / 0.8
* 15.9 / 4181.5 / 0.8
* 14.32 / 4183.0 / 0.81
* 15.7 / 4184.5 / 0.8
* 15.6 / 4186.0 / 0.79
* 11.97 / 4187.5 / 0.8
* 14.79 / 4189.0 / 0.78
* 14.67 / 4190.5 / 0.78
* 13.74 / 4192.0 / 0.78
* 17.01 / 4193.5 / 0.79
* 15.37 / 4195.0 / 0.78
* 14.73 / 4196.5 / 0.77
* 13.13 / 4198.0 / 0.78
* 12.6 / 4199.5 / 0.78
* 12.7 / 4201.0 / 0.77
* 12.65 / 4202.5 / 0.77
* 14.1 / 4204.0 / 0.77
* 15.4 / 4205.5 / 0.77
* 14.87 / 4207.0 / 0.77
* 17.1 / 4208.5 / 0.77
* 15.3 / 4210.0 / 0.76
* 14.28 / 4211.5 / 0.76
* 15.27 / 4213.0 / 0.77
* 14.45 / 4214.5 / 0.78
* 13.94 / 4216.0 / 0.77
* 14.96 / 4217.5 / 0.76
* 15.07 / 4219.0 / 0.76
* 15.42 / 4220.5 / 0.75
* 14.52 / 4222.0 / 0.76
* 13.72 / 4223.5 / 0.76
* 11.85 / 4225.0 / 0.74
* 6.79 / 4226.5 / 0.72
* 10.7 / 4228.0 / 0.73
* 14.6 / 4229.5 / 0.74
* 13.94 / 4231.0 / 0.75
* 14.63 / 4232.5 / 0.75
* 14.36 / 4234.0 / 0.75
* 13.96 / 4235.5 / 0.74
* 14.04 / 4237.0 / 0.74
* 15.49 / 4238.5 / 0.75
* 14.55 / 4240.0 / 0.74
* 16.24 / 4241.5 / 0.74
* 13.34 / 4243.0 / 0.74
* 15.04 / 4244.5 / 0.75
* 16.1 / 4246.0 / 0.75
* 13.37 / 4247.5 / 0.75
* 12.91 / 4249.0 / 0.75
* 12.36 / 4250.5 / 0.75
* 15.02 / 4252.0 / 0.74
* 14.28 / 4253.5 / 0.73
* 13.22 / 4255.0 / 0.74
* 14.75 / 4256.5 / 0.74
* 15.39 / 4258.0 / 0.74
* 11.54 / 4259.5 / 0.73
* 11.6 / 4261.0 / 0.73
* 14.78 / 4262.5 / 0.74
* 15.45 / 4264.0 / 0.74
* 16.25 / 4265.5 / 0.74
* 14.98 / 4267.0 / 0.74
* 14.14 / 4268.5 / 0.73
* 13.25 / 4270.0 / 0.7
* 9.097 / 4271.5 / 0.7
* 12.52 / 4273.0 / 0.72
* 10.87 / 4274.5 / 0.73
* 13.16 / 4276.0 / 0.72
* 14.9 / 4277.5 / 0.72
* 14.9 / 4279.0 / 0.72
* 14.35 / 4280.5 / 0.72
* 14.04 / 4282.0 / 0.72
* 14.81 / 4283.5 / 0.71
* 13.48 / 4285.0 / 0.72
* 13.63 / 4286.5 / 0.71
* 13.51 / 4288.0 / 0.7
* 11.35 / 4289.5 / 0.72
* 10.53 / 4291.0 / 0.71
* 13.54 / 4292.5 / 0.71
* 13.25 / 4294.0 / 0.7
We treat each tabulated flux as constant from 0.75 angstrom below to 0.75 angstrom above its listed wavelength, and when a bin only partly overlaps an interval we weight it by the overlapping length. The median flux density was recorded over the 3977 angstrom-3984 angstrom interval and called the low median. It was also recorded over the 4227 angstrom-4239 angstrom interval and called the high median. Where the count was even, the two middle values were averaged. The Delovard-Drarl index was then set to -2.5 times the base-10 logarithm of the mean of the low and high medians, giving -2.9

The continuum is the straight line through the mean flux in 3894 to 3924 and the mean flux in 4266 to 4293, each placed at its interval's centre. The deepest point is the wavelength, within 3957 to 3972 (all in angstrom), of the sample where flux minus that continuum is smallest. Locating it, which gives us 3970.0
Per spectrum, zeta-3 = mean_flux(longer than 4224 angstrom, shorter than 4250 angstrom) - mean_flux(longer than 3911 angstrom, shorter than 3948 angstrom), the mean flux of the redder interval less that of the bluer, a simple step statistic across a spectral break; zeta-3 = 5.7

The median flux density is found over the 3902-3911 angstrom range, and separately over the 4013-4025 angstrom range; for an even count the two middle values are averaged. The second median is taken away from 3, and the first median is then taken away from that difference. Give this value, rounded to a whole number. -23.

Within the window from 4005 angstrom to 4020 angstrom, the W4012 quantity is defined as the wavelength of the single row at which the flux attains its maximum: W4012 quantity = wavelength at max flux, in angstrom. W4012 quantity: 4019.5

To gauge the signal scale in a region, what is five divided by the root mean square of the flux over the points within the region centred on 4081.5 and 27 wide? 0.338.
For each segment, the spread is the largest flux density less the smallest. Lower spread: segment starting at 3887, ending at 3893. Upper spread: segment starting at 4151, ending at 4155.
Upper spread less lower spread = -2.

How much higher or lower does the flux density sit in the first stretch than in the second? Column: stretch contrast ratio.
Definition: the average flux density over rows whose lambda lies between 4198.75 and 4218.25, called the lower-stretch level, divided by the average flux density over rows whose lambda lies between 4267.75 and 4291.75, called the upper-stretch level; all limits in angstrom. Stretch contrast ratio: 1.11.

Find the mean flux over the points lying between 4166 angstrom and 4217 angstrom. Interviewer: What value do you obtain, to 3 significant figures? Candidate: 14.8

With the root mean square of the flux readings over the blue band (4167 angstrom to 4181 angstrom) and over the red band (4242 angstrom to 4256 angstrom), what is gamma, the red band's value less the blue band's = -1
